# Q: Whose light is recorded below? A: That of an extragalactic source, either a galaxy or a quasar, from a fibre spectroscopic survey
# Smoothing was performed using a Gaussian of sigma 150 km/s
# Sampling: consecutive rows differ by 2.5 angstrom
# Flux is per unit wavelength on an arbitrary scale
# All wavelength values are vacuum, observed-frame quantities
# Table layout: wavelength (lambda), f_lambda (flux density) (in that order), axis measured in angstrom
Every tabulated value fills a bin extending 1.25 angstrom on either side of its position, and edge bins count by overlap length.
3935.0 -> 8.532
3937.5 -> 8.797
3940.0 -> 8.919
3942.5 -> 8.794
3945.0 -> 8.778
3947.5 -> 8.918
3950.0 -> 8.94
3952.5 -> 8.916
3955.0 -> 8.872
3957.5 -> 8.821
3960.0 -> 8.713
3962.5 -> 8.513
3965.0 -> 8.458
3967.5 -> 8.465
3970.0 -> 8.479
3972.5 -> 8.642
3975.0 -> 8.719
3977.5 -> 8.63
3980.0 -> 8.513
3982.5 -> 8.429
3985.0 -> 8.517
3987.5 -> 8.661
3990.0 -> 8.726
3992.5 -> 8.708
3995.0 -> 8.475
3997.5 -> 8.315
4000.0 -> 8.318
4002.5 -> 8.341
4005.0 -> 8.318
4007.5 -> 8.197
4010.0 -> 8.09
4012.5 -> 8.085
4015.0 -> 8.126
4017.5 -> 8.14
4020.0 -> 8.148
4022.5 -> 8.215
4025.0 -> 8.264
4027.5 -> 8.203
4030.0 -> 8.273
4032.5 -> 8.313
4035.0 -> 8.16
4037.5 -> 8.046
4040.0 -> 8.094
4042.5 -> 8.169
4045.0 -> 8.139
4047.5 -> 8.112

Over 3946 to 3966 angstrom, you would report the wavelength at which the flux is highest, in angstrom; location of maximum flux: 3950.0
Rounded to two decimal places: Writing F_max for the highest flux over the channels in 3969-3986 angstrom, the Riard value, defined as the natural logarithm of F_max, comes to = 2.17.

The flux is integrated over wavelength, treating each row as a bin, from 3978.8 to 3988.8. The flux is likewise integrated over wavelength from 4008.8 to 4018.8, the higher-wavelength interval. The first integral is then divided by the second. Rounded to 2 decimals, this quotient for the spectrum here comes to 1.05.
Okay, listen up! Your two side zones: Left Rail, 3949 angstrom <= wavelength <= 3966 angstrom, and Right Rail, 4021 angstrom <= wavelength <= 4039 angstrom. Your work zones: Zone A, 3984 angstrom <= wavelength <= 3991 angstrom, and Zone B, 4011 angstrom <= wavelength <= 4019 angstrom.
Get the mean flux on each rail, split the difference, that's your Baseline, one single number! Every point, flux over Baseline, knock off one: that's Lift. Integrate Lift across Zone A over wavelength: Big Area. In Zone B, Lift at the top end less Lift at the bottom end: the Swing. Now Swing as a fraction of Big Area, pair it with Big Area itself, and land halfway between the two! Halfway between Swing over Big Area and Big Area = 0.09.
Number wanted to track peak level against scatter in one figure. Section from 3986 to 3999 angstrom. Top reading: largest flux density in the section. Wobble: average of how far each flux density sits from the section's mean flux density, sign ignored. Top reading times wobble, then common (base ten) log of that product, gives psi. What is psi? 0.104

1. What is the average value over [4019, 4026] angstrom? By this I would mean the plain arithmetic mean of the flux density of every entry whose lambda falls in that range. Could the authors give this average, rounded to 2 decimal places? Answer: 8.21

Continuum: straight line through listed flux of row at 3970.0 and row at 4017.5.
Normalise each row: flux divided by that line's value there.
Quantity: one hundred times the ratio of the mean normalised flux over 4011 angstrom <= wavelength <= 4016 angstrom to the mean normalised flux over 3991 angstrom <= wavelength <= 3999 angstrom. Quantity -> 97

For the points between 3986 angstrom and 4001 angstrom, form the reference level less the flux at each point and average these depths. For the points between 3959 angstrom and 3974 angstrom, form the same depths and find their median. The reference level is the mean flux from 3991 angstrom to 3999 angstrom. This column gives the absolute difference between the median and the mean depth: 0.04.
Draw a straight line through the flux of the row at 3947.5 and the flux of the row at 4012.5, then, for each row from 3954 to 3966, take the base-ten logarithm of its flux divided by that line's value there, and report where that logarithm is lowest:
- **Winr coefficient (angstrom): 3965.0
